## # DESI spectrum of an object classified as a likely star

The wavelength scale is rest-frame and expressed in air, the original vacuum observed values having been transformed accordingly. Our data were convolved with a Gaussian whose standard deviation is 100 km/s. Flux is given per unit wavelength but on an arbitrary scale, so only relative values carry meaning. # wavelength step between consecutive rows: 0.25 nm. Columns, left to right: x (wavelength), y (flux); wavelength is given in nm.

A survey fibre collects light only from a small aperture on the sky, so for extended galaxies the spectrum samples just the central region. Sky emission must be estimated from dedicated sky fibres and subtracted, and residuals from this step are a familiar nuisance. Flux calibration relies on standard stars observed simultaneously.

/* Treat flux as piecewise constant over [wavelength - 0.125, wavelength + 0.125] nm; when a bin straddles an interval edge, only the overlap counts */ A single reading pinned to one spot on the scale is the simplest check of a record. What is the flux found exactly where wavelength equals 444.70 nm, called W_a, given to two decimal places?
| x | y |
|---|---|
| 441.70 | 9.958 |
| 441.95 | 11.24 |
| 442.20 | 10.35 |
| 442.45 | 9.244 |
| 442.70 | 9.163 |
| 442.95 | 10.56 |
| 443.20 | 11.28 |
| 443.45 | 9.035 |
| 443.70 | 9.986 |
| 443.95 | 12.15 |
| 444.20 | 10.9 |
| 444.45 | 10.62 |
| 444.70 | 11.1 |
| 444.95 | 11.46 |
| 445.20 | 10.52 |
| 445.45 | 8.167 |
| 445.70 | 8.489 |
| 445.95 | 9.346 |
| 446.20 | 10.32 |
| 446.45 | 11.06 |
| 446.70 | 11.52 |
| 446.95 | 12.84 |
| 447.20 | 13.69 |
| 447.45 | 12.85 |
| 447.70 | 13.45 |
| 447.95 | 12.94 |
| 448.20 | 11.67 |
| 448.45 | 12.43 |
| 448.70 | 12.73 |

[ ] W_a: 11.10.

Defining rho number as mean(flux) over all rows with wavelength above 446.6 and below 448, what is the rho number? 12.9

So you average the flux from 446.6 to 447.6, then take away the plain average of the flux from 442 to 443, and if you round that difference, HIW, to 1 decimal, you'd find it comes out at 2.9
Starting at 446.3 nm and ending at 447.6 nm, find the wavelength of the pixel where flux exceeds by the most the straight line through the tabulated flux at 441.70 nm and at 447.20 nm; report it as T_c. 447.20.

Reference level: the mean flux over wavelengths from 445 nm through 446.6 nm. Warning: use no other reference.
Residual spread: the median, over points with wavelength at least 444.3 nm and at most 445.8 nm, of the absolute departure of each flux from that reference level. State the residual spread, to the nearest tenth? 1.3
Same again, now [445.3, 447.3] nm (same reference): 1.4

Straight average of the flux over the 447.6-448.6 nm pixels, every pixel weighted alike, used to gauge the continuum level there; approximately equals 12.6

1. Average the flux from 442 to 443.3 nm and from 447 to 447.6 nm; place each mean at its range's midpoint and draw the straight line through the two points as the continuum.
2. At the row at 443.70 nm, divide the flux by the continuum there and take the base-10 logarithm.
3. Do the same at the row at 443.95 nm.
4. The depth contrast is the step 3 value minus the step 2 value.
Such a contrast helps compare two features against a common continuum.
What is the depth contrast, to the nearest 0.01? 0.08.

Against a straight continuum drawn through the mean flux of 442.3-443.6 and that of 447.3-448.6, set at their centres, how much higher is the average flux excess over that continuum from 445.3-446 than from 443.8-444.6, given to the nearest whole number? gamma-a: -3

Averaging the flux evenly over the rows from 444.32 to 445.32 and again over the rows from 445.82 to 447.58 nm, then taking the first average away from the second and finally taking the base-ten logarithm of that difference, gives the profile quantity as -0.1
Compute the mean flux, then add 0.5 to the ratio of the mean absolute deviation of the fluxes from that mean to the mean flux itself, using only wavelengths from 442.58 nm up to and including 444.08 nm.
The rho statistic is 0.593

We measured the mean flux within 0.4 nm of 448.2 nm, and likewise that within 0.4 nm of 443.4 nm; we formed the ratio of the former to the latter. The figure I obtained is 1.2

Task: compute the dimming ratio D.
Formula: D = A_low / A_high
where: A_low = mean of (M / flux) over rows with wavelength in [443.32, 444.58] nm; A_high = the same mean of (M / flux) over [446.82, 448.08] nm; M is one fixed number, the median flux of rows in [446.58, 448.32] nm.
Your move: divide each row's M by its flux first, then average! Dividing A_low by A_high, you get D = 1.3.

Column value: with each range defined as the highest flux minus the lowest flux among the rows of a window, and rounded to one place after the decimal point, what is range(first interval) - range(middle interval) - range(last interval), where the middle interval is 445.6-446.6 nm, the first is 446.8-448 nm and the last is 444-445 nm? -2.6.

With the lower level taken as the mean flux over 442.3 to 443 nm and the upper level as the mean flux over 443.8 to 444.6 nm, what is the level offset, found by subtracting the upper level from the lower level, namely -1.6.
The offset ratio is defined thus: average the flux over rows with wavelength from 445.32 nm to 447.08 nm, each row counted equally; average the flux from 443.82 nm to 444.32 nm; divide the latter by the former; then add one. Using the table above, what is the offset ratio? 2.12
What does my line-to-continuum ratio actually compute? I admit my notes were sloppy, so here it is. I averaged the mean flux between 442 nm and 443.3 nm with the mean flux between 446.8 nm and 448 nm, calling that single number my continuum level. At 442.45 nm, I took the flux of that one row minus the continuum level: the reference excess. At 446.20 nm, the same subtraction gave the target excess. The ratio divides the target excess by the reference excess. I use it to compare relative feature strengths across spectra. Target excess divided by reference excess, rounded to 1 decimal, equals 0.6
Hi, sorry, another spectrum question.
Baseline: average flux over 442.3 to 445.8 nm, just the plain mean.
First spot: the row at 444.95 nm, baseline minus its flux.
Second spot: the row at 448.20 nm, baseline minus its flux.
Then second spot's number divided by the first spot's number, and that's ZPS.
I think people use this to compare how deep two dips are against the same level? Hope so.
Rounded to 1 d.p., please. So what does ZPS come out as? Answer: 1.2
